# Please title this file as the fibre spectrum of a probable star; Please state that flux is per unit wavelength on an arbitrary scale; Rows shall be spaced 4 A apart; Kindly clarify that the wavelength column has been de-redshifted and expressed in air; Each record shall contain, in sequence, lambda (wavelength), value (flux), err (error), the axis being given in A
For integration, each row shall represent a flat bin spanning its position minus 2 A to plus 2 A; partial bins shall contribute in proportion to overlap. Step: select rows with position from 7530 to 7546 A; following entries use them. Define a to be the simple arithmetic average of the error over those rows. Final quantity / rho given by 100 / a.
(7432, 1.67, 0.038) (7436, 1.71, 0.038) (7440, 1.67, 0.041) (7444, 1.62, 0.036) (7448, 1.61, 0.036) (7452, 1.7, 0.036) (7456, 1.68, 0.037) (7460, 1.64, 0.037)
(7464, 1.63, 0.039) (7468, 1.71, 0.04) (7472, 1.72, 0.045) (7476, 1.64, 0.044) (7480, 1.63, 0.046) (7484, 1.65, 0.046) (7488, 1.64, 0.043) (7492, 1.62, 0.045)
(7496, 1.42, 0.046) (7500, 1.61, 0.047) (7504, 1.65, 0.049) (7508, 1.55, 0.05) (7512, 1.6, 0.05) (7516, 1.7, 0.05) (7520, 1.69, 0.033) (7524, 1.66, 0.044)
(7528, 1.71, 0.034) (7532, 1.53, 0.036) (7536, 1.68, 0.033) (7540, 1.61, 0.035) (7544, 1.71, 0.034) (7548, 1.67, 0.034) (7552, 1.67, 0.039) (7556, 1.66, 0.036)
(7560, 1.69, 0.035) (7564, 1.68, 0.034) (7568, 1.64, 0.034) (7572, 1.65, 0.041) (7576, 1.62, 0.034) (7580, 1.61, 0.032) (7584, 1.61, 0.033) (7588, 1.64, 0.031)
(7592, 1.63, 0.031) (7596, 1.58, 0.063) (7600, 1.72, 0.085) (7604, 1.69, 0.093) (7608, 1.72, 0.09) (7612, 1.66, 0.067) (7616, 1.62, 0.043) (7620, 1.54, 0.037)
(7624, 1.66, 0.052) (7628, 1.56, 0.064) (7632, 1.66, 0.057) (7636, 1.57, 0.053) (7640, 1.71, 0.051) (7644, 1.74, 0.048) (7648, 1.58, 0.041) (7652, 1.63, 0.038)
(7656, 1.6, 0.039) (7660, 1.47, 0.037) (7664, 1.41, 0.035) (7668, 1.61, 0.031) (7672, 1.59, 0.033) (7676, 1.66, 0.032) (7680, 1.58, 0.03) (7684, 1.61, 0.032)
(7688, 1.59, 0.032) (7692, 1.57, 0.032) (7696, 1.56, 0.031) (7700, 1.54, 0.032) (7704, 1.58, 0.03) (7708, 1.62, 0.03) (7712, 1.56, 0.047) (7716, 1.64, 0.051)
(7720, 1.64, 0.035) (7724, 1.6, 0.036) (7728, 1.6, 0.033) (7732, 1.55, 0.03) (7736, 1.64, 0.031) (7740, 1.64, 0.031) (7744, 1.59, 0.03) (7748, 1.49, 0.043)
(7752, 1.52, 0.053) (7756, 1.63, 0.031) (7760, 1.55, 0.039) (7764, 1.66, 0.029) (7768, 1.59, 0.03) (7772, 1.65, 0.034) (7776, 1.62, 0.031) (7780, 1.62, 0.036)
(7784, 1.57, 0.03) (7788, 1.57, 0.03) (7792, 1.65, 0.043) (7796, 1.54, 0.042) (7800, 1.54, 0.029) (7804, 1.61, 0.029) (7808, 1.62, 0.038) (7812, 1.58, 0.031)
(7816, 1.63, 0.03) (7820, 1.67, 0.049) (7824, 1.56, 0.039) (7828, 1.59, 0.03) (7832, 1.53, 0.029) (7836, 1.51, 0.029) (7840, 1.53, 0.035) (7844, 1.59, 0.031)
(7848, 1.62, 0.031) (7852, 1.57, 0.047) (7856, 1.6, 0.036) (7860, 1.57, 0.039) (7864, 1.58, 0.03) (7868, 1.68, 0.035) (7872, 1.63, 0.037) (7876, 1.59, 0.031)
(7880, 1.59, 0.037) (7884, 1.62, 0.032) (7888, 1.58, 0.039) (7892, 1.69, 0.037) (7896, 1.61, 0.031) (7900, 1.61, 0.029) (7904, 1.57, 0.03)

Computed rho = 2899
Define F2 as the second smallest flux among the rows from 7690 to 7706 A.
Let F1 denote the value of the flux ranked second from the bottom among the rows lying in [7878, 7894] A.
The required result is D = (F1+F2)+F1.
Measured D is 4.74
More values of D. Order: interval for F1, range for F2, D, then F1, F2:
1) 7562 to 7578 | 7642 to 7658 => 4.88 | 1.64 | 1.6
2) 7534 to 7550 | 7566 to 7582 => 4.96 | 1.67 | 1.62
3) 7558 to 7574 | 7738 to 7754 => 4.82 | 1.65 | 1.52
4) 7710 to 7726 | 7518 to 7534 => 4.86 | 1.6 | 1.66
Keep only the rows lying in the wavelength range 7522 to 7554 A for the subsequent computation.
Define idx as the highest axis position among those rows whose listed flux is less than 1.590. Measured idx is 7532 A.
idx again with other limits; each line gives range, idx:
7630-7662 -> 7660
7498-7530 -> 7508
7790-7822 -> 7812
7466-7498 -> 7496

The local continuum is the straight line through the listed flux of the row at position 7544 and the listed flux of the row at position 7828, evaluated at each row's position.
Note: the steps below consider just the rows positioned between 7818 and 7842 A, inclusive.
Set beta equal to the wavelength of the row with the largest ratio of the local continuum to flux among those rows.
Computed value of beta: 7836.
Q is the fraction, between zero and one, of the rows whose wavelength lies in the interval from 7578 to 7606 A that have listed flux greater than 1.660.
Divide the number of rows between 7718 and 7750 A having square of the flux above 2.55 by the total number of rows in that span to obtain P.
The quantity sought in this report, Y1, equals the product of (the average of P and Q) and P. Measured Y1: 0.28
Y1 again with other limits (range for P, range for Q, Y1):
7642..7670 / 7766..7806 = 0.16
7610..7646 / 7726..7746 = 0.22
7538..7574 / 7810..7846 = 0.56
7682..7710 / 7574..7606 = 0.08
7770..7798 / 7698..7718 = 0.16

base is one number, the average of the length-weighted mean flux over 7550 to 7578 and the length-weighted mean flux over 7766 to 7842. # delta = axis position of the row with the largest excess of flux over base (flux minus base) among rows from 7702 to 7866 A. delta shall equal 7820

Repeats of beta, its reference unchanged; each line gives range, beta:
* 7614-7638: 7620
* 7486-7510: 7496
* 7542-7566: 7556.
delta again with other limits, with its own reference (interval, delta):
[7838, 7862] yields 7848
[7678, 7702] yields 7684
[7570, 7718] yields 7644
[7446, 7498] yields 7472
